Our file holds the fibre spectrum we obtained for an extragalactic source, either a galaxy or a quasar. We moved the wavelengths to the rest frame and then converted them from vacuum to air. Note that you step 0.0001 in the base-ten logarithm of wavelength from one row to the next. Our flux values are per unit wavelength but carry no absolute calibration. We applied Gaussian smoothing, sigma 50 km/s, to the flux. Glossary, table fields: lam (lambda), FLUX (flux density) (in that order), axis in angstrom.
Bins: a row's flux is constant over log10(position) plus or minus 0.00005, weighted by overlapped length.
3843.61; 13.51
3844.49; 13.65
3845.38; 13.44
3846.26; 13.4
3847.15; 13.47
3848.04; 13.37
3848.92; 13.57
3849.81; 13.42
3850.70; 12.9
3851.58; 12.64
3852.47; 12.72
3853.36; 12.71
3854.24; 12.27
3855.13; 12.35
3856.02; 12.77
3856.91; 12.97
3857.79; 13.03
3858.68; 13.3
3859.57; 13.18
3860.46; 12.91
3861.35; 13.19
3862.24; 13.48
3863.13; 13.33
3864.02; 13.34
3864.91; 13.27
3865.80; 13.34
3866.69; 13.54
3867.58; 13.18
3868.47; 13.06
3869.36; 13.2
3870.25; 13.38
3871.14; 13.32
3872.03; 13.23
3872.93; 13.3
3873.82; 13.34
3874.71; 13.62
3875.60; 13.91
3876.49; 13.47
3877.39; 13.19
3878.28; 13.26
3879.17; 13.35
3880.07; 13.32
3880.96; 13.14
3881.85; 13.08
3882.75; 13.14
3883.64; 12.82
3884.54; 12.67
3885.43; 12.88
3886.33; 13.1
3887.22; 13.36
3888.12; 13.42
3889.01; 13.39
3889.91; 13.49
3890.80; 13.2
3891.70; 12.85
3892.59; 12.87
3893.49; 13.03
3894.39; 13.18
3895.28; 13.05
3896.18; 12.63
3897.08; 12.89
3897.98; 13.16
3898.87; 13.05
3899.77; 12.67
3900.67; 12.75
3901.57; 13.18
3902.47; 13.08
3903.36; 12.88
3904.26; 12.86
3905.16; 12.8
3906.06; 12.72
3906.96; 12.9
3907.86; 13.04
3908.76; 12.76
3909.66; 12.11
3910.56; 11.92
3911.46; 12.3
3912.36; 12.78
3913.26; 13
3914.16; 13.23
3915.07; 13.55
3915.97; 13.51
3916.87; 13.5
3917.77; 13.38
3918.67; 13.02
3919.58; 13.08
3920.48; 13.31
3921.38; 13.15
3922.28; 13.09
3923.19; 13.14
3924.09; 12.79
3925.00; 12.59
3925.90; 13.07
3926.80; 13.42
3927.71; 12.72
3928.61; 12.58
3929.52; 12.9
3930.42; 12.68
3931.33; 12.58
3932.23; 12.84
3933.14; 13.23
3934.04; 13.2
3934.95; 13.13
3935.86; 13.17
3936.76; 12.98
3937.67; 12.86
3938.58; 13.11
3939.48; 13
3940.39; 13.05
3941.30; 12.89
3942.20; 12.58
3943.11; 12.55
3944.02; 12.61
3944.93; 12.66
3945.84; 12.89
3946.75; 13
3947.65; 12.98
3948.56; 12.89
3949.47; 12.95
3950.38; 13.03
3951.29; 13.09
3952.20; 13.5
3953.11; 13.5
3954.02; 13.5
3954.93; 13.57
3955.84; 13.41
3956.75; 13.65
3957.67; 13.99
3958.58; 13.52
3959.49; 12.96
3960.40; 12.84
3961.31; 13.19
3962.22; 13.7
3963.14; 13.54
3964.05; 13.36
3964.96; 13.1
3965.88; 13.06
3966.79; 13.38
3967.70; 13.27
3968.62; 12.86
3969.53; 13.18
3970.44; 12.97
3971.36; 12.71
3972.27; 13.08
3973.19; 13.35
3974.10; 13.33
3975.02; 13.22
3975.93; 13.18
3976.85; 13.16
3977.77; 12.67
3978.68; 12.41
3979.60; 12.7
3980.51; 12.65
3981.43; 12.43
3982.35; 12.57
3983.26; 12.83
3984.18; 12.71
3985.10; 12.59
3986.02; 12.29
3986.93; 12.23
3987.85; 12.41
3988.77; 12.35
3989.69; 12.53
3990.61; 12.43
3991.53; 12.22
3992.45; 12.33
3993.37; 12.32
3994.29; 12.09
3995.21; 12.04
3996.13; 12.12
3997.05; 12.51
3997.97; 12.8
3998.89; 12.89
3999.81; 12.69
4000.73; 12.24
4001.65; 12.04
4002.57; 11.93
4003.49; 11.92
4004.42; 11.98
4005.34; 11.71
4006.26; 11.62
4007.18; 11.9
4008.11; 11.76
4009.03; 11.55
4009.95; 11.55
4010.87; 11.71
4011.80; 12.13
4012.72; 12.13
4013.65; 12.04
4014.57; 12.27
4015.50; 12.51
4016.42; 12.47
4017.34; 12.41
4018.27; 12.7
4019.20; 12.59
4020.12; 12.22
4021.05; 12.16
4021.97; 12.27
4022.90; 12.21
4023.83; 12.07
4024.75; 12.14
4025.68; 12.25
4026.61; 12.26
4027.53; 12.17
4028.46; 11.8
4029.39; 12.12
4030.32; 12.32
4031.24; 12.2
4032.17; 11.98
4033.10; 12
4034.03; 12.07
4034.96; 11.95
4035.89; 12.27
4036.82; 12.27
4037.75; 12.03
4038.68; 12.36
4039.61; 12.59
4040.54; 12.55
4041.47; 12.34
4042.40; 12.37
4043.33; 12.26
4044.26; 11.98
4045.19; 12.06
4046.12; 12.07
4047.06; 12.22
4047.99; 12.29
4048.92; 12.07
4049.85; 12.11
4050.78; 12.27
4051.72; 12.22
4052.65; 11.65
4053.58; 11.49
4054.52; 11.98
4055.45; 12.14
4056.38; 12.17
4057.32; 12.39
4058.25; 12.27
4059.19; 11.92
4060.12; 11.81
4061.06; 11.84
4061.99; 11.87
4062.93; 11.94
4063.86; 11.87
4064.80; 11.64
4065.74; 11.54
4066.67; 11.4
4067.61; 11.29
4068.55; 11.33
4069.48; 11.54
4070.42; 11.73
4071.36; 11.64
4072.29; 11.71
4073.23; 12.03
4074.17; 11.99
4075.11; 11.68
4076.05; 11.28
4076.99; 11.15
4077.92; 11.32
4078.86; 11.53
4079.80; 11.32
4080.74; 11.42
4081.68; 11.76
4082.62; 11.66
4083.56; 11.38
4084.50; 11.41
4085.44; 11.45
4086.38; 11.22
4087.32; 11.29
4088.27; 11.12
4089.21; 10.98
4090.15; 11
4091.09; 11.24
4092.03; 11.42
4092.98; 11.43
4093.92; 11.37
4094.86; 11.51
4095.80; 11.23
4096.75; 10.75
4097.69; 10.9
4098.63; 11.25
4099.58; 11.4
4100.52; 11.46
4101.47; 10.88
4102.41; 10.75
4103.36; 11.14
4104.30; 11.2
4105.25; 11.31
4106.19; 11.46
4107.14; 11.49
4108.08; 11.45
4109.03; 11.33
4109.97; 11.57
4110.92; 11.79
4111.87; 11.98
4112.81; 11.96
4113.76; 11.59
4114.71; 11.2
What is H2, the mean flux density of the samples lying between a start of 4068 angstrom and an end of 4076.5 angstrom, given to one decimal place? 11.7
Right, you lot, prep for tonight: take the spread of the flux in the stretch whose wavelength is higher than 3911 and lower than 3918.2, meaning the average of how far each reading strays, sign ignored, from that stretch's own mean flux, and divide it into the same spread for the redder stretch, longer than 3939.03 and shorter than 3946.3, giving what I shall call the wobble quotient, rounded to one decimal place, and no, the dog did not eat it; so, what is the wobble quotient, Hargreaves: 0.5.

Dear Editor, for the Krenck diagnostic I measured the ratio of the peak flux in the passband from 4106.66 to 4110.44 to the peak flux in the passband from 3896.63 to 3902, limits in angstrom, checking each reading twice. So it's 0.88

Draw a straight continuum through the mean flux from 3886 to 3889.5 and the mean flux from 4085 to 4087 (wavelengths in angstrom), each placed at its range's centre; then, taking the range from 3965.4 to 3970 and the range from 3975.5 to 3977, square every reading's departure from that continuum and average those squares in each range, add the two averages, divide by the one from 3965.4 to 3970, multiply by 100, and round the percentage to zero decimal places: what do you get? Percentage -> 227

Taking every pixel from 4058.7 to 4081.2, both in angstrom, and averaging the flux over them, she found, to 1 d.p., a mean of 11.6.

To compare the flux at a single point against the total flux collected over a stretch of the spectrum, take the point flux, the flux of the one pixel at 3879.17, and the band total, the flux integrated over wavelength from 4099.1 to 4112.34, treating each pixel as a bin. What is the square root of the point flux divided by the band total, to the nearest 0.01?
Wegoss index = 0.30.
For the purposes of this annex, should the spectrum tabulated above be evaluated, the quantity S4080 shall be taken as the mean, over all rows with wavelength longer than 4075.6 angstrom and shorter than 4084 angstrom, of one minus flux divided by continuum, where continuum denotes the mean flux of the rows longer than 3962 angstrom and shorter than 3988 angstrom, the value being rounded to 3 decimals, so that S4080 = 0.116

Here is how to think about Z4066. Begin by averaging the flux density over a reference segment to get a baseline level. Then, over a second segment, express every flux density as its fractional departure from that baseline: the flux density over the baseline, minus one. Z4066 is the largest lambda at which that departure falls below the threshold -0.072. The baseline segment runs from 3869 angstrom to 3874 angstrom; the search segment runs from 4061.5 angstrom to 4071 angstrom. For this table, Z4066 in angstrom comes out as 4070.42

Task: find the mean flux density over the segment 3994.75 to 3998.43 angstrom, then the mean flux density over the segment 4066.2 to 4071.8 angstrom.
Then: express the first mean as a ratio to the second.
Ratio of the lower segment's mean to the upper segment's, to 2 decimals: 1.08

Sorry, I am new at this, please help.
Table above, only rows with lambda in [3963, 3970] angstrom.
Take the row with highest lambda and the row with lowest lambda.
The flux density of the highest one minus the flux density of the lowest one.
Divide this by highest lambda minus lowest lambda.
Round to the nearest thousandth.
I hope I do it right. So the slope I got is -0.056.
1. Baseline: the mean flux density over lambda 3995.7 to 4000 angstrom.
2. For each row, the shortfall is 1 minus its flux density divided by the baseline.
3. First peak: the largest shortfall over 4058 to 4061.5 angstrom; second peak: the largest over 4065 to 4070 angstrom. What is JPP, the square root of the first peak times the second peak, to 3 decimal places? 0.081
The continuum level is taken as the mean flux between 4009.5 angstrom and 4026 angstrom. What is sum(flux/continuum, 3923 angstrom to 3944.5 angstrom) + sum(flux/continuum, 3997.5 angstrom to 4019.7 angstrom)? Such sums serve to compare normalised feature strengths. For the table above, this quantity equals 49.2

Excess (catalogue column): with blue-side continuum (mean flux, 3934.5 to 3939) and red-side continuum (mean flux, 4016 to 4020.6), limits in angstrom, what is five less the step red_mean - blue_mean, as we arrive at 5.57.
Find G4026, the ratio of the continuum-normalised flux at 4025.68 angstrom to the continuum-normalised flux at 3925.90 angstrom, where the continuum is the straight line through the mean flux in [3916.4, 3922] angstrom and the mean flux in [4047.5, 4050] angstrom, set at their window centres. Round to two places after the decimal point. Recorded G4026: 1.00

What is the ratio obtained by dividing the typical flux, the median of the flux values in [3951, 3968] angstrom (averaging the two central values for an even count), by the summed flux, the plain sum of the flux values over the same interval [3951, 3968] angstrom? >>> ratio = 0.0528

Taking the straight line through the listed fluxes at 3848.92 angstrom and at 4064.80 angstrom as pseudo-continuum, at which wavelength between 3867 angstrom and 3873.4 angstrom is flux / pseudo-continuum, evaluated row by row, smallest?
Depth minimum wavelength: 3868.47 angstrom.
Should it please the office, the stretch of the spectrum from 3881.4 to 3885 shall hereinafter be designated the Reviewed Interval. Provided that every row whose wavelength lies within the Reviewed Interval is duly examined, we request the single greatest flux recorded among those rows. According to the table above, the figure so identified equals 13.14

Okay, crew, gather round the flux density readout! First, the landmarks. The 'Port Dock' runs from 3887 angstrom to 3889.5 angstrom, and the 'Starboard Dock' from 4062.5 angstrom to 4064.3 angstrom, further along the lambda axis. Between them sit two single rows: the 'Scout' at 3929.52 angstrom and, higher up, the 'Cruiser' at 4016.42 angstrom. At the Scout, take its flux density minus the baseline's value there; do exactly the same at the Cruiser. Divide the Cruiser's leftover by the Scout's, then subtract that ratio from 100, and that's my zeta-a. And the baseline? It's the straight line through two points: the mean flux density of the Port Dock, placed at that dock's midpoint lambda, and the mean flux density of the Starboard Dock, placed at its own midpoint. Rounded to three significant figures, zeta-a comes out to 101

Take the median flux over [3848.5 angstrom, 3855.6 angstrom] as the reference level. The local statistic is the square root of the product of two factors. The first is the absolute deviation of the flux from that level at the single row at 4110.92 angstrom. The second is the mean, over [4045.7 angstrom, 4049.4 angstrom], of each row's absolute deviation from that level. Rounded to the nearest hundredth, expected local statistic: 0.71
